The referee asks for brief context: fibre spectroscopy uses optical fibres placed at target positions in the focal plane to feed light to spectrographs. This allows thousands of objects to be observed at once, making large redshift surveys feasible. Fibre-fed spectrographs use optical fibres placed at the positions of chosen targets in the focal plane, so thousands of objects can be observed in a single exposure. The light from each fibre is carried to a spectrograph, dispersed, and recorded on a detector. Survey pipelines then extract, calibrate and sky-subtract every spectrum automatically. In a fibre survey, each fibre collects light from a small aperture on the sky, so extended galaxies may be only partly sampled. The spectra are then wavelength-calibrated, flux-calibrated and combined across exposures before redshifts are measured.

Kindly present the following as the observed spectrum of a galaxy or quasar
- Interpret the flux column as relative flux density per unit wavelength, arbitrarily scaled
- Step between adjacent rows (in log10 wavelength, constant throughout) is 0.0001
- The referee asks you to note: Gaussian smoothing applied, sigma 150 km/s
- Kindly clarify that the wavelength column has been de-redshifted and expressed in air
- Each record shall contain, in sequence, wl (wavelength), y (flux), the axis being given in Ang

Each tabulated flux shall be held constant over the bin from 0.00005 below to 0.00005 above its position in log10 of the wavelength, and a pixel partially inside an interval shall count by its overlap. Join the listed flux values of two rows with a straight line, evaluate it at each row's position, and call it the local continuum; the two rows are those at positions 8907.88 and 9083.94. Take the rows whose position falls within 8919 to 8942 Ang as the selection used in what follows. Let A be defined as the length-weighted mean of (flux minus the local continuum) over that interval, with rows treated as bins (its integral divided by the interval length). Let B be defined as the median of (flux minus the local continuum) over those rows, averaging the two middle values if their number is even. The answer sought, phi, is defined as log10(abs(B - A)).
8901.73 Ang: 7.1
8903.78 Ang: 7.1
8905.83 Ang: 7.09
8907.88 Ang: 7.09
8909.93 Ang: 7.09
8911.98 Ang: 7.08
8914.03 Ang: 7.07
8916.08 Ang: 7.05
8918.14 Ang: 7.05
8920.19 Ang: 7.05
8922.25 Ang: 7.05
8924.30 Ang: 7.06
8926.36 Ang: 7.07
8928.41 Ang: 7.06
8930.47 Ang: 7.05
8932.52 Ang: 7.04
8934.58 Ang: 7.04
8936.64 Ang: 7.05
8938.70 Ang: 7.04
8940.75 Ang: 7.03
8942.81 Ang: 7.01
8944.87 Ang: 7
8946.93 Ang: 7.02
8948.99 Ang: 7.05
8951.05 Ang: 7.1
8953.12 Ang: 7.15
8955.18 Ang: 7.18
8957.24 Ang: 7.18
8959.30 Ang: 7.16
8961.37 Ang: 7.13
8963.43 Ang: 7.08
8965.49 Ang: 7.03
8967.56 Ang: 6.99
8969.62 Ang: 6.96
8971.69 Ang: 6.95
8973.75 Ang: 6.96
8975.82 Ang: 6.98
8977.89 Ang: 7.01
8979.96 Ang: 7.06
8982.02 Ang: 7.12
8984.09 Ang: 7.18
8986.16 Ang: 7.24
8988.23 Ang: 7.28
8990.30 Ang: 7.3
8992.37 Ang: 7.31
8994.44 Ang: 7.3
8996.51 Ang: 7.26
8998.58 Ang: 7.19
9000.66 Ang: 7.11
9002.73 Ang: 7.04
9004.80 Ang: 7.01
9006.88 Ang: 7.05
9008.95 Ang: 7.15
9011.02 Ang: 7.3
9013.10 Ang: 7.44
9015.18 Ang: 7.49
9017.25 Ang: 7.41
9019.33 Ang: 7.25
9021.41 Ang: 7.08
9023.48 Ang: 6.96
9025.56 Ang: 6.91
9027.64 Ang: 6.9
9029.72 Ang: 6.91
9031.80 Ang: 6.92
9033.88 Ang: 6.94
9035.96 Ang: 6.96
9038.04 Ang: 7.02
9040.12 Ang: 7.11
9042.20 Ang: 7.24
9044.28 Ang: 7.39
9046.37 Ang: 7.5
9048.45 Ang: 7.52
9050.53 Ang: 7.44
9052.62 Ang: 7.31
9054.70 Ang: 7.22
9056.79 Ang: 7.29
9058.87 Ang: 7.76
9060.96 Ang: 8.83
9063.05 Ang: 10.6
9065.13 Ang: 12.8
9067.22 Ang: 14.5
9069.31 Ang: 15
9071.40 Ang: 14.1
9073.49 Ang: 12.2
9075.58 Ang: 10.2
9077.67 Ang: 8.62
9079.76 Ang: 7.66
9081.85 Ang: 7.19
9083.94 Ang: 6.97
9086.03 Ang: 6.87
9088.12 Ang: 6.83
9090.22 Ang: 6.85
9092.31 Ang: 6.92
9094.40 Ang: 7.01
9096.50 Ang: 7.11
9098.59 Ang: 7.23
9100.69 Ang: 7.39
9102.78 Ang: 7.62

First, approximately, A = -0.03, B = -0.03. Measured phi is -2.5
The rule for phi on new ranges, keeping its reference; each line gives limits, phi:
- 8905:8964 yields -1.8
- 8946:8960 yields -1.5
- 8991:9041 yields -1.5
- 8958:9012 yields -2.3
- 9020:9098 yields 0.0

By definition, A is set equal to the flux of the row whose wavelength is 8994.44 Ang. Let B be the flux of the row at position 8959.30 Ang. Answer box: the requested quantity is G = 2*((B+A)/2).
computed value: 14.5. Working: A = 7.3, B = 7.16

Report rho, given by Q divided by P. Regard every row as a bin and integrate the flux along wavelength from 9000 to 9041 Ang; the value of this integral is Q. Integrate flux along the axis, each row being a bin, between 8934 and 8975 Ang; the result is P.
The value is 1.01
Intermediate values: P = 289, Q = 291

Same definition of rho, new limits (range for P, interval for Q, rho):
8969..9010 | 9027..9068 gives 1.13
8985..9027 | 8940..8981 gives 0.96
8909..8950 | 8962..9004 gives 1.03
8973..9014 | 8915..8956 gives 0.98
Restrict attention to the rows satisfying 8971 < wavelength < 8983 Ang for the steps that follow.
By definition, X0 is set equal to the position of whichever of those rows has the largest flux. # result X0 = 8982.02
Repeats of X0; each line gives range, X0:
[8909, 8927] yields 8909.93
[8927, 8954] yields 8953.12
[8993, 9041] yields 9015.18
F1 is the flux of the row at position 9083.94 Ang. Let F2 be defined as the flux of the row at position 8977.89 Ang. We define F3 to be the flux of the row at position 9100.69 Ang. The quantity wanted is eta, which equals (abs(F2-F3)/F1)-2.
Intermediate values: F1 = 6.97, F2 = 7.01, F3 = 7.39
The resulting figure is -1.95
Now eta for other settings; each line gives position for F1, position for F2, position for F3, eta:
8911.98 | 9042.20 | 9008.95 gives -1.99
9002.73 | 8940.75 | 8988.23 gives -1.96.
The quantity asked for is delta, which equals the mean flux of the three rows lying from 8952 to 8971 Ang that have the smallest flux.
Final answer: 6.99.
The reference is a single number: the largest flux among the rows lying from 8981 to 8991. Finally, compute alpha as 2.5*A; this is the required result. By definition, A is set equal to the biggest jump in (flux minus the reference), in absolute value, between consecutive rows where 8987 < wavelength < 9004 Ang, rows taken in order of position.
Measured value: 0.2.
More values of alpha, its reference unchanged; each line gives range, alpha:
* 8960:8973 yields 0.1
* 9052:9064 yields 4.4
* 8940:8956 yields 0.1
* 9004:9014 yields 0.4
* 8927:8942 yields 0.0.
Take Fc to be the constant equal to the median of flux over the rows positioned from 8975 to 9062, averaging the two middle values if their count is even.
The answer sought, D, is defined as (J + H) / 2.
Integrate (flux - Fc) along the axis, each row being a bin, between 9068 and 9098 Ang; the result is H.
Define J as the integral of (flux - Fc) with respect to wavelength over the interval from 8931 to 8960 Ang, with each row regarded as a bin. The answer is 22.7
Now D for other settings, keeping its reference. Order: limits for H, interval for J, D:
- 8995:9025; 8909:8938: -2.3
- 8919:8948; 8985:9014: -2.3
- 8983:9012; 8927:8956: -2.3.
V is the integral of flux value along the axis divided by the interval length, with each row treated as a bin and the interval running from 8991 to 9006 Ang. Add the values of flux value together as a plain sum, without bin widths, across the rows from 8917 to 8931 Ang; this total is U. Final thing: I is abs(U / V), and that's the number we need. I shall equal 6.9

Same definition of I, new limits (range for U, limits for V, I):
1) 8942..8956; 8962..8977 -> 7.1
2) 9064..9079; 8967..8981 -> 12.5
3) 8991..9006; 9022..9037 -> 7.2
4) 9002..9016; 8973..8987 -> 7.1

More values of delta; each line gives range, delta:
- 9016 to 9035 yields 6.91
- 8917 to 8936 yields 7.04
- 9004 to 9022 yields 7.05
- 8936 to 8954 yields 7.01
